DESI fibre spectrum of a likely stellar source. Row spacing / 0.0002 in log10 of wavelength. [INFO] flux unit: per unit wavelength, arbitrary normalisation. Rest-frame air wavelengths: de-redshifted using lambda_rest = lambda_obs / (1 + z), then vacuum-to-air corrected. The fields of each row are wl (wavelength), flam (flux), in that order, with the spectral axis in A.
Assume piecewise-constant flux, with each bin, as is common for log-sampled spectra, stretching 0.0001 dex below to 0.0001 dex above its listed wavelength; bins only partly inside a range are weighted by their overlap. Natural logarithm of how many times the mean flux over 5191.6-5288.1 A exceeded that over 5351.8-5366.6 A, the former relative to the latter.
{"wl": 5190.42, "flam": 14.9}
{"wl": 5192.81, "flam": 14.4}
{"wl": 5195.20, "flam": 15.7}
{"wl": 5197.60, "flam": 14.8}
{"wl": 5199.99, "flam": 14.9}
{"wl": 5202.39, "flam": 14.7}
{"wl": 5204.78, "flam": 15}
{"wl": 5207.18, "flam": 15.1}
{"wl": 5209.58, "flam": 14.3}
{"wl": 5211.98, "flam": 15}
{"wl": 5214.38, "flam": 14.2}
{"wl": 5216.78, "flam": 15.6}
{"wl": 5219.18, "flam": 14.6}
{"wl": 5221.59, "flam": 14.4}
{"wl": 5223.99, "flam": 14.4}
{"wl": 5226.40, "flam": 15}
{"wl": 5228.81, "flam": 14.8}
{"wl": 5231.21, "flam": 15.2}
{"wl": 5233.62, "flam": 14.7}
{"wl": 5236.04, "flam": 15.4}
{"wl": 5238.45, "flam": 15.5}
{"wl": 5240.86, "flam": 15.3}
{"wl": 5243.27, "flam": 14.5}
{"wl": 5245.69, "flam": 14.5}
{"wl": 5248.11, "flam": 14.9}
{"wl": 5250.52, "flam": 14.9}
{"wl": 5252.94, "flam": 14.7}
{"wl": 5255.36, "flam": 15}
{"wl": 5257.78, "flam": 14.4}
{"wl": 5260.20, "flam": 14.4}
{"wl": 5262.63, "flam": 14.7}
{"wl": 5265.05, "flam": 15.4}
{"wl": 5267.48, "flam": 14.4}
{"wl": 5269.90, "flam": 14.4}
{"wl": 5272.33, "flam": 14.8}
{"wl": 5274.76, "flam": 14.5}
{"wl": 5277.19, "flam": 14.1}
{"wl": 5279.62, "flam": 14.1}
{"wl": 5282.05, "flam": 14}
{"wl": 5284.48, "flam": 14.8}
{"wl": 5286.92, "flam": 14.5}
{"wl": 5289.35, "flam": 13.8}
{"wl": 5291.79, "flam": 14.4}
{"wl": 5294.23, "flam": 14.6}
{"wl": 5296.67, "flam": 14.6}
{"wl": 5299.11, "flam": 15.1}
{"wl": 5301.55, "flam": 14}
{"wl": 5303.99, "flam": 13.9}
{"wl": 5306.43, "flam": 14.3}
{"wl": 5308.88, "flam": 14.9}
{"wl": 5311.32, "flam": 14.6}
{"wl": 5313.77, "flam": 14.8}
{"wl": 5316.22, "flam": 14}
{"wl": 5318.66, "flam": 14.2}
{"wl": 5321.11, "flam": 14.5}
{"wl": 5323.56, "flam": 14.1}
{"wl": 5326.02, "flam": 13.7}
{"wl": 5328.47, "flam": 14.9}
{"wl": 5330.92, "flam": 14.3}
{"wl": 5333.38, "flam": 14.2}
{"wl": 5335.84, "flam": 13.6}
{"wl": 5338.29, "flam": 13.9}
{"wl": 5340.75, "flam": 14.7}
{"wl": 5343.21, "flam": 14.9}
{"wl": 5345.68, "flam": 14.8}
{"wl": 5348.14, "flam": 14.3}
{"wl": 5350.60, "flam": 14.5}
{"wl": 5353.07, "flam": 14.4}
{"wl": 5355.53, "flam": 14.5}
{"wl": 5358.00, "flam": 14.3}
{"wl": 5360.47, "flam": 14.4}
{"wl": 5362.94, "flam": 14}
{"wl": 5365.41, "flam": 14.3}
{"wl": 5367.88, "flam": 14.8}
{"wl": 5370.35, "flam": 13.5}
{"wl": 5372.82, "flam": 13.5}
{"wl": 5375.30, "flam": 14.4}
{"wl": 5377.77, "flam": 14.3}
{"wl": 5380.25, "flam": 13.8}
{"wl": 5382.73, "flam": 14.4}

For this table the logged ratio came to 0.030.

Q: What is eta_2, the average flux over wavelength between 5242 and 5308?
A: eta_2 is 14.5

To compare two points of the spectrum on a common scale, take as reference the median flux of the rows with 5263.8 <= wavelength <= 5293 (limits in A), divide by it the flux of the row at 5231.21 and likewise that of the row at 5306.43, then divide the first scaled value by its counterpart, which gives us 1.06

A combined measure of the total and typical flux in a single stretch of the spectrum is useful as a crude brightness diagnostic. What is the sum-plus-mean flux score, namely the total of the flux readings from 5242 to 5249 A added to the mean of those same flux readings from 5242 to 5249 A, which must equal 58.5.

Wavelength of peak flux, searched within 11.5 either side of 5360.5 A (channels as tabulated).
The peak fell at 5367.88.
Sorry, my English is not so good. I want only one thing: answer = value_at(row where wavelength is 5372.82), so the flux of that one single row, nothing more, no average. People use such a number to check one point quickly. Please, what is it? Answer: 13.5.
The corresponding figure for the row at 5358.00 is 14.3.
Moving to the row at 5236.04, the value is 15.4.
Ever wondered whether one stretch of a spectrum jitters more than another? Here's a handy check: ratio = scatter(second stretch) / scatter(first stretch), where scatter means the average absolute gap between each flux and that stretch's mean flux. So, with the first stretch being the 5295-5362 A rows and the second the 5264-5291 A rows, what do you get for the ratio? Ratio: 1.06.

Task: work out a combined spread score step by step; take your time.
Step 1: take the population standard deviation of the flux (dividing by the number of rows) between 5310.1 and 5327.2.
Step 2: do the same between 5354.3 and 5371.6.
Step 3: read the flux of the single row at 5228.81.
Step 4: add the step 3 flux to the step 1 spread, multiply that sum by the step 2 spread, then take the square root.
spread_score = 2.40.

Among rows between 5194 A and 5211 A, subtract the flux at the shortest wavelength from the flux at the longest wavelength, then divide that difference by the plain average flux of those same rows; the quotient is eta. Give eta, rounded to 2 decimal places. -0.09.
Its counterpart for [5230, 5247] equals -0.05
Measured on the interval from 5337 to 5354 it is 0.03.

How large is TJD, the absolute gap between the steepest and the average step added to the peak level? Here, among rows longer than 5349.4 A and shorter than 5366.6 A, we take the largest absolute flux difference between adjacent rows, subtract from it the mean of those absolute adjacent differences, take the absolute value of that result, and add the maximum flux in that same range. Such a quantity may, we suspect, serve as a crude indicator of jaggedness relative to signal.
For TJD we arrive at 14.7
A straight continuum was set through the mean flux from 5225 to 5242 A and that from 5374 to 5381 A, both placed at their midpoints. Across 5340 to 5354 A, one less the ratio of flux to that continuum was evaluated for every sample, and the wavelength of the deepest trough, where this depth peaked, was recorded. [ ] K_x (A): 5348.14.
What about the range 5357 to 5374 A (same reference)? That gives 5370.35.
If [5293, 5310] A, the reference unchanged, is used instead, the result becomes 5303.99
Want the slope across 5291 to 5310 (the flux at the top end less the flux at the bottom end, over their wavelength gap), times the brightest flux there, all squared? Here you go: 0.20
